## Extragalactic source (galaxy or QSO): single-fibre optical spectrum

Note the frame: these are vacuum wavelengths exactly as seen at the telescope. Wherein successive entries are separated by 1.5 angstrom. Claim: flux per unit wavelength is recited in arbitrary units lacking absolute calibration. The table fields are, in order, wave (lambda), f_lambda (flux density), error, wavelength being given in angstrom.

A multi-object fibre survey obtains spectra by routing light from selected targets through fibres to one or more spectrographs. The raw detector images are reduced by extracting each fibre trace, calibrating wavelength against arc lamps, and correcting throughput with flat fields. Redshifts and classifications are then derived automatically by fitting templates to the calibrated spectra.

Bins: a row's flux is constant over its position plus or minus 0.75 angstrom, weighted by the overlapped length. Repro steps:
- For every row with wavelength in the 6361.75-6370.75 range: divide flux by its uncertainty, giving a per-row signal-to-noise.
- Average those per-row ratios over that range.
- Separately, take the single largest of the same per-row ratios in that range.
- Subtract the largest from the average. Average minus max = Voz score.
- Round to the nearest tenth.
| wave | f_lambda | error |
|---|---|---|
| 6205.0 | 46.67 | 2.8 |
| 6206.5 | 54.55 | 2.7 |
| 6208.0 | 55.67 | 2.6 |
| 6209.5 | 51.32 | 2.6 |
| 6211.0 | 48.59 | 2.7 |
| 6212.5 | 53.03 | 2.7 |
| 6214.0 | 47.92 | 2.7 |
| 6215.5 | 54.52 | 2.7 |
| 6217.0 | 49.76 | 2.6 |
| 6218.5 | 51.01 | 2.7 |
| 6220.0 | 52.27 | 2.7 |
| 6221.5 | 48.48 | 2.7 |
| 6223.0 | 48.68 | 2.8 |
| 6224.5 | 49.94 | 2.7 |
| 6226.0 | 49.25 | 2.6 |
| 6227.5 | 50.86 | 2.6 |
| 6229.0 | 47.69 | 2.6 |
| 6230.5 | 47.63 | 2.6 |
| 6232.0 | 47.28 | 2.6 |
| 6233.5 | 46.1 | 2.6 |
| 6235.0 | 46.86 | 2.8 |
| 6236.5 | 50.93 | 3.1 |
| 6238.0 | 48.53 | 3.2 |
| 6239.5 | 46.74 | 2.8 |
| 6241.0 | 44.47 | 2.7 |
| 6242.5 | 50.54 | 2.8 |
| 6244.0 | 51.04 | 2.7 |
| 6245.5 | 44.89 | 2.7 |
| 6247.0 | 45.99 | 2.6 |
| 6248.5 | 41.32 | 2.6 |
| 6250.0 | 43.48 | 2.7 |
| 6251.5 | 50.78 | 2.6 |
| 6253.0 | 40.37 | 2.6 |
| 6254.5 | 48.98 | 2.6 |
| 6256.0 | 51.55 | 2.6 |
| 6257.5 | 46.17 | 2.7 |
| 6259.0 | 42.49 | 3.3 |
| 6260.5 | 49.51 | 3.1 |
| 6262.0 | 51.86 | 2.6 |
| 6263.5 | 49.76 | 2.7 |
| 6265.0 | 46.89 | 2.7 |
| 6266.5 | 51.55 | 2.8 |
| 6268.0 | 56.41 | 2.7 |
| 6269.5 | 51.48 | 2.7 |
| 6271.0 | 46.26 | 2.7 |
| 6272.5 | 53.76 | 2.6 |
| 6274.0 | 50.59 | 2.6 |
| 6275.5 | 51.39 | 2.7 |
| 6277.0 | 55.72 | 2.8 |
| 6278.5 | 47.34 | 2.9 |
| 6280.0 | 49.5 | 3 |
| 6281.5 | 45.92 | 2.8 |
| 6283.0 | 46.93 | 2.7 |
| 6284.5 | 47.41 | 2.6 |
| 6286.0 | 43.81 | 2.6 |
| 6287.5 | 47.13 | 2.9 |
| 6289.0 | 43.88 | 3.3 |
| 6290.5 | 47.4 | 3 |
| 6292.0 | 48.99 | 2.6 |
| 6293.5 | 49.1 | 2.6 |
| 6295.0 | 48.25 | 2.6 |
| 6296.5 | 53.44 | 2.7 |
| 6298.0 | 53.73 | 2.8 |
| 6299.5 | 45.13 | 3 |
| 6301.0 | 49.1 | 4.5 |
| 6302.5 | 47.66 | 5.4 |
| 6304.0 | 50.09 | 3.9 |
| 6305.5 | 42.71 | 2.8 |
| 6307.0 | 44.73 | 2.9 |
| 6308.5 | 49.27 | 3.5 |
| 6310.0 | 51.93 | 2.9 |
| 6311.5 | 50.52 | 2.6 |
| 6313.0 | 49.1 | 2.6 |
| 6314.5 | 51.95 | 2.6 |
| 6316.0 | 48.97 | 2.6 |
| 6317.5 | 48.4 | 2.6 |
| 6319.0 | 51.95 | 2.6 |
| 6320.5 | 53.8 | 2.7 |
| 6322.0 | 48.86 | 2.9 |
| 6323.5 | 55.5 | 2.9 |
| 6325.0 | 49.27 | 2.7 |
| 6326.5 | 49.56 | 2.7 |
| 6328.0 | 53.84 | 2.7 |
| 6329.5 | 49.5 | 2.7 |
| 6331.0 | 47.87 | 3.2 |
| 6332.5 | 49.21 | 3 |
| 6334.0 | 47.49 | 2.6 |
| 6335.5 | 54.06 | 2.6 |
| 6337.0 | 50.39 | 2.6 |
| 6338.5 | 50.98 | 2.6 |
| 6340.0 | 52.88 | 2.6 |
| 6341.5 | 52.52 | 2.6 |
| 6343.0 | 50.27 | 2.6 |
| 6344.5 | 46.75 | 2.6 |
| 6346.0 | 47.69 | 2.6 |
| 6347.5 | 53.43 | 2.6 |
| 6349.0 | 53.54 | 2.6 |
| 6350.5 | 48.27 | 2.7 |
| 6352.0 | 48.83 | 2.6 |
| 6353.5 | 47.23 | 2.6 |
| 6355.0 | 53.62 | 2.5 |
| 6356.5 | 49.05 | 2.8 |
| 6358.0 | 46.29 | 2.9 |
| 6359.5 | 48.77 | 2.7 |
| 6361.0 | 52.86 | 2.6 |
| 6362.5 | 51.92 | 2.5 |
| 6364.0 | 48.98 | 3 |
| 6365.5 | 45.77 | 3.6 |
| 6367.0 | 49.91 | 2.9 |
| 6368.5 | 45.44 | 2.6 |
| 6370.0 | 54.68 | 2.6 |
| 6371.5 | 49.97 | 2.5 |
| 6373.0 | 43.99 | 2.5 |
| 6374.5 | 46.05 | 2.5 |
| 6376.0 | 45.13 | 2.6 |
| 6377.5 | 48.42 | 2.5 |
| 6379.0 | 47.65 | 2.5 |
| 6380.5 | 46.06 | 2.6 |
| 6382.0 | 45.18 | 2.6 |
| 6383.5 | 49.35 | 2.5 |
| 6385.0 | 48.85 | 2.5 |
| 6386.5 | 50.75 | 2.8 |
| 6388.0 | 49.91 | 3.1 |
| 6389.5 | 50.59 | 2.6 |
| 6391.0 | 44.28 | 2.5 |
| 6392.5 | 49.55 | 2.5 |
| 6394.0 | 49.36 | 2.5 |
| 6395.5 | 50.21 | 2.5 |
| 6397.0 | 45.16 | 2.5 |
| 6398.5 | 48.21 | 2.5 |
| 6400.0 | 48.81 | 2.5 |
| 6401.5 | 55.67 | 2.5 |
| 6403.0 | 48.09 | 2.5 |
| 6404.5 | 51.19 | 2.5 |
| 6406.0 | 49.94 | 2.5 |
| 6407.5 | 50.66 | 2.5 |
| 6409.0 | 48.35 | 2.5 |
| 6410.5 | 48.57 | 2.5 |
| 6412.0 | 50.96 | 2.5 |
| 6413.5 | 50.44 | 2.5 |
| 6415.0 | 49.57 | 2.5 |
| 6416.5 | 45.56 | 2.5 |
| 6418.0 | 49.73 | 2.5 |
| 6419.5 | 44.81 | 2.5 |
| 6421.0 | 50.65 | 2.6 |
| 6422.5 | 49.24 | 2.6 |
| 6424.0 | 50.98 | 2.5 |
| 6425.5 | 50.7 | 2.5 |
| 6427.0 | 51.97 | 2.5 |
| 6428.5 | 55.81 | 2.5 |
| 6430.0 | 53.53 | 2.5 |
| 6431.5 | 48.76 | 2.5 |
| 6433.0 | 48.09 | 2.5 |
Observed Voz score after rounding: -3.4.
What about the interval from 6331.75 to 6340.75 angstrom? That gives -1.7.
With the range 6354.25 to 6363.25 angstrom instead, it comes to -2.4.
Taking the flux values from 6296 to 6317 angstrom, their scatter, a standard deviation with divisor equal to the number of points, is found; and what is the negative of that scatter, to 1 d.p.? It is -3.1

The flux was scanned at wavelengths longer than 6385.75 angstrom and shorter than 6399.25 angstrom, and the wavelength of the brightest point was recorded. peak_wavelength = 6386.5 angstrom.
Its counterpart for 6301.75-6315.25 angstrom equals 6314.5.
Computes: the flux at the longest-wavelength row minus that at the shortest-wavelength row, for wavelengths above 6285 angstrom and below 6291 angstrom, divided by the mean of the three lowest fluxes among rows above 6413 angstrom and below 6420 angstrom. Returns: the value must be 0.08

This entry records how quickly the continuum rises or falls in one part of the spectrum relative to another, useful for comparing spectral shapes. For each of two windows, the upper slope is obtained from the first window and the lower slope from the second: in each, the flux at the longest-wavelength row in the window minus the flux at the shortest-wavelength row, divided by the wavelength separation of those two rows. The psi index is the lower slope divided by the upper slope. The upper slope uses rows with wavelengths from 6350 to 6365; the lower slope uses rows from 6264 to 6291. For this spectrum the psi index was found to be 0.4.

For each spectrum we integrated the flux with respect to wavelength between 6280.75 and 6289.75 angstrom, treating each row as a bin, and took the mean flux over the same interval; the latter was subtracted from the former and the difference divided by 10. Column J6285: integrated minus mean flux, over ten 37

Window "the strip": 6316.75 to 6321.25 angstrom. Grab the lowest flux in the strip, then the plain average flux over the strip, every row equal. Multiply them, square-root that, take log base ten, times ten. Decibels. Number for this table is 17.0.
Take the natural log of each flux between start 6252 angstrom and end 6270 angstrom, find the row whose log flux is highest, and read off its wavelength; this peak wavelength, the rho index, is 6268.0 angstrom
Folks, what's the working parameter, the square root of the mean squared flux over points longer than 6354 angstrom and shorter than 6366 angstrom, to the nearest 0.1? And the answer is 49.7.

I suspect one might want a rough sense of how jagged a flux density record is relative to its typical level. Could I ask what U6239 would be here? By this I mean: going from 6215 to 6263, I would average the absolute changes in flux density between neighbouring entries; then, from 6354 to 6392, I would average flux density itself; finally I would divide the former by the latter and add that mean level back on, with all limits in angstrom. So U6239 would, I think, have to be 48.6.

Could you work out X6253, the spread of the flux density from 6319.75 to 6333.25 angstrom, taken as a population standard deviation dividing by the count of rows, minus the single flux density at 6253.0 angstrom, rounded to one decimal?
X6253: -37.8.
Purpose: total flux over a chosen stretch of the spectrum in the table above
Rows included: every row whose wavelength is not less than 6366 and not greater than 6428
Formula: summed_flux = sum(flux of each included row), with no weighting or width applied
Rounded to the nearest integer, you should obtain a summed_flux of 2005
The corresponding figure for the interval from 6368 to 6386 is 571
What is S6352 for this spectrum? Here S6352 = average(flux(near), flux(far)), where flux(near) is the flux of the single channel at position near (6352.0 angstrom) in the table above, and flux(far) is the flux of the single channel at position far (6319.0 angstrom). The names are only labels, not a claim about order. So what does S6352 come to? 50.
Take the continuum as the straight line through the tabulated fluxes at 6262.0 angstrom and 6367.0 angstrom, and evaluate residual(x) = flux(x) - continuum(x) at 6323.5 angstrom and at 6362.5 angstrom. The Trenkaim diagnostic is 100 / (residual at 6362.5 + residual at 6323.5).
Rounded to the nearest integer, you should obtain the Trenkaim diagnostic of 15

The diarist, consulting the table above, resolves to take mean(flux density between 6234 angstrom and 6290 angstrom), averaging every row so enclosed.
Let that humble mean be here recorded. 48.2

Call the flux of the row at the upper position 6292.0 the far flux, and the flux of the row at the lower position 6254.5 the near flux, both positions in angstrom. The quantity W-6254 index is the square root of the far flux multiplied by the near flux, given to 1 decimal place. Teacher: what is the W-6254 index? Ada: 49.0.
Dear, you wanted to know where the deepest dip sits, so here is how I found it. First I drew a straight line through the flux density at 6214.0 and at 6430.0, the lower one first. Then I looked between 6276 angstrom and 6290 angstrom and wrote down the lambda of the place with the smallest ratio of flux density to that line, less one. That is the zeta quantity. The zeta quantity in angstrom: 6286.0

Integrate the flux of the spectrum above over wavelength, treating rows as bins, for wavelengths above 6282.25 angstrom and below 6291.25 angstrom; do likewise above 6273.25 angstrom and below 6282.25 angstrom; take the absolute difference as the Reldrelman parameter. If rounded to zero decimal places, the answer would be 36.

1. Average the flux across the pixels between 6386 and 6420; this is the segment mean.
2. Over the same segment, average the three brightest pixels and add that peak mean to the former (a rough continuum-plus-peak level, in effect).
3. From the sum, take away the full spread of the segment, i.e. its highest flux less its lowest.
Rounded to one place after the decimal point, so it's 90.4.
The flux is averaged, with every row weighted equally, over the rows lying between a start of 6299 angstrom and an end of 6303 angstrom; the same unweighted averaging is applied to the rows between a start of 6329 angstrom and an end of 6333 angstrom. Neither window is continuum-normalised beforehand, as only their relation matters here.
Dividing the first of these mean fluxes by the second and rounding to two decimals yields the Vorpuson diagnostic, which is 0.97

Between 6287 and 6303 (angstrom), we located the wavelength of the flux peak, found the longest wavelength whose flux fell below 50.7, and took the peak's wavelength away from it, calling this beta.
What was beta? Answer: 4.5 angstrom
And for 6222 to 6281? 12.0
